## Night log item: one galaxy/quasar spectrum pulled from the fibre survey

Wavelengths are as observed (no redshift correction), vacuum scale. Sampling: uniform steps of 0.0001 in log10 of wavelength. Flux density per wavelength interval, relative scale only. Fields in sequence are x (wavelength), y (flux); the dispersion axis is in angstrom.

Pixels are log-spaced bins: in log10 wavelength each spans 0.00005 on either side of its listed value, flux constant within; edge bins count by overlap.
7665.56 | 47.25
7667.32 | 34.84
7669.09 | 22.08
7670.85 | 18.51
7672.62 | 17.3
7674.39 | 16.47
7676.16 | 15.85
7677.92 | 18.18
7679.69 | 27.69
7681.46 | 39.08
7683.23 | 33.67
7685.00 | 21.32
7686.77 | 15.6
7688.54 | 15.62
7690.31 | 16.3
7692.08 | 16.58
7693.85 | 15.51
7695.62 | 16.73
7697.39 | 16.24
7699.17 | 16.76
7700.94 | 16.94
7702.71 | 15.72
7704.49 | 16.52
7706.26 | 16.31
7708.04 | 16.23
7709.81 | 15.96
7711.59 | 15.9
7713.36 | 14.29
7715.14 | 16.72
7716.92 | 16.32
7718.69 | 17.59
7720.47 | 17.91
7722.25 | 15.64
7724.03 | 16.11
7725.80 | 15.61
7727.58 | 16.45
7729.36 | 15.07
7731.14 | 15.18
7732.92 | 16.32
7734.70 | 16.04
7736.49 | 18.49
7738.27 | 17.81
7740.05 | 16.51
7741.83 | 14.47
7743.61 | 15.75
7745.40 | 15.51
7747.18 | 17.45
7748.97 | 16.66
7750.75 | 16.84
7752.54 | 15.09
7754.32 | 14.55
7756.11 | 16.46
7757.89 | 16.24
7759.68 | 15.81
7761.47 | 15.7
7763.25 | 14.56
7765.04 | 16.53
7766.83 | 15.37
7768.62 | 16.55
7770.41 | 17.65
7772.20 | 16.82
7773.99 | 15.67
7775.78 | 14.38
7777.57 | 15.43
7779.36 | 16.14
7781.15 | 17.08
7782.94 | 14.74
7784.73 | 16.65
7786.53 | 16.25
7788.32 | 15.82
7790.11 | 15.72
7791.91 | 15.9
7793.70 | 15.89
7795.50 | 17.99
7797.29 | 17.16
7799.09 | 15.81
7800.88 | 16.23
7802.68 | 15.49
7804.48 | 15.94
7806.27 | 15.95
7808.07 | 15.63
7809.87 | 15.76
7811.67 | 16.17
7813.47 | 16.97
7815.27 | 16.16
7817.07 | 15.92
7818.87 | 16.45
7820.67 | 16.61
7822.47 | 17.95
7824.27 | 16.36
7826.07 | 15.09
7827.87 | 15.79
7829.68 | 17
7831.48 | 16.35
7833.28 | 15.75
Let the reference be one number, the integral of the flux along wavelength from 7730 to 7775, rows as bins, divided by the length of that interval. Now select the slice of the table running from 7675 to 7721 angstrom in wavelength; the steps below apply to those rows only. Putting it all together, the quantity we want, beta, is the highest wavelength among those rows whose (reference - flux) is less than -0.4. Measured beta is 7720.47 angstrom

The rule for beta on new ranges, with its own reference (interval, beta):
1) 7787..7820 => 7813.47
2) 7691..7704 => 7700.94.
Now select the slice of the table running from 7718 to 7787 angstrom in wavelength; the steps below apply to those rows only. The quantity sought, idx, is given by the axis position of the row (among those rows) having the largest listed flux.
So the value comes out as 7736.49 angstrom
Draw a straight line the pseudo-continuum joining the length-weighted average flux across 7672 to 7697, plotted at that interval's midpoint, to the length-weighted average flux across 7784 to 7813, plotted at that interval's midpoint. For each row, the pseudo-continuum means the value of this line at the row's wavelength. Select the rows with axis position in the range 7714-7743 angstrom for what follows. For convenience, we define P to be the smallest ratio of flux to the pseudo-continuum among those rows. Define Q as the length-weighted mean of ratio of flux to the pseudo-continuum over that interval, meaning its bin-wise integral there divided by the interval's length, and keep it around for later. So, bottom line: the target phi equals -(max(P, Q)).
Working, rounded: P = 0.79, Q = 0.87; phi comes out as -0.87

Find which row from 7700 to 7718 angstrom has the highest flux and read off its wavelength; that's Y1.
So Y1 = 7700.94 angstrom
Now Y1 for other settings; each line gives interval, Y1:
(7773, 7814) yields 7795.50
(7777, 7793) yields 7781.15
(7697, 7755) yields 7736.49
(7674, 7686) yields 7681.46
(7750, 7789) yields 7770.41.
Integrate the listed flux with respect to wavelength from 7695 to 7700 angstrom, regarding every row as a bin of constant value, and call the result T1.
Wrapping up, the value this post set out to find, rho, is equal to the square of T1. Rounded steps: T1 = 83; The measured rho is 6847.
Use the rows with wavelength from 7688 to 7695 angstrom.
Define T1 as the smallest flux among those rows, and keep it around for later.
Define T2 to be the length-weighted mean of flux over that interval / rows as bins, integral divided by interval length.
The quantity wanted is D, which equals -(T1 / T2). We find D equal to -0.966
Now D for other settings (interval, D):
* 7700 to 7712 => -0.968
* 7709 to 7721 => -0.875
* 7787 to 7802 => -0.964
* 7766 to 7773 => -0.926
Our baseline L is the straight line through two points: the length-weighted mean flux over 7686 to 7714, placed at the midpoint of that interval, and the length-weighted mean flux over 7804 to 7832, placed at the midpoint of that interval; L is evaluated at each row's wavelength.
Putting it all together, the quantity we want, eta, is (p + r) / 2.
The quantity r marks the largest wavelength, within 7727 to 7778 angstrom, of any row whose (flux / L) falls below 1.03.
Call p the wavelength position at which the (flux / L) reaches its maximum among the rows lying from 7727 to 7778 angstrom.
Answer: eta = 7757.0 angstrom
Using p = 7736.49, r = 7777.57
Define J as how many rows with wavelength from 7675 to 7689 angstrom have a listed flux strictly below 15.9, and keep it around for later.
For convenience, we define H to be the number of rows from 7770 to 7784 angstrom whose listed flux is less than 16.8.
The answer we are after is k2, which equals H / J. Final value 1.67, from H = 5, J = 3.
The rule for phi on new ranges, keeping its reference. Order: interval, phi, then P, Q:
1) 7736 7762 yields -0.90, 0.79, 0.90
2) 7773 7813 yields -0.98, 0.85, 0.98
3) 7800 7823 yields -1.04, 0.97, 1.04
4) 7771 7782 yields -0.94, 0.85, 0.94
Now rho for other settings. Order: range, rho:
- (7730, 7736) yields 9182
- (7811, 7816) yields 6764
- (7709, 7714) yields 5954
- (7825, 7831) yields 9214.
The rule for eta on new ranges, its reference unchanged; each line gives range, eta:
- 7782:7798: 7794.6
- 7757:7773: 7769.5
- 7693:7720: 7717.8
